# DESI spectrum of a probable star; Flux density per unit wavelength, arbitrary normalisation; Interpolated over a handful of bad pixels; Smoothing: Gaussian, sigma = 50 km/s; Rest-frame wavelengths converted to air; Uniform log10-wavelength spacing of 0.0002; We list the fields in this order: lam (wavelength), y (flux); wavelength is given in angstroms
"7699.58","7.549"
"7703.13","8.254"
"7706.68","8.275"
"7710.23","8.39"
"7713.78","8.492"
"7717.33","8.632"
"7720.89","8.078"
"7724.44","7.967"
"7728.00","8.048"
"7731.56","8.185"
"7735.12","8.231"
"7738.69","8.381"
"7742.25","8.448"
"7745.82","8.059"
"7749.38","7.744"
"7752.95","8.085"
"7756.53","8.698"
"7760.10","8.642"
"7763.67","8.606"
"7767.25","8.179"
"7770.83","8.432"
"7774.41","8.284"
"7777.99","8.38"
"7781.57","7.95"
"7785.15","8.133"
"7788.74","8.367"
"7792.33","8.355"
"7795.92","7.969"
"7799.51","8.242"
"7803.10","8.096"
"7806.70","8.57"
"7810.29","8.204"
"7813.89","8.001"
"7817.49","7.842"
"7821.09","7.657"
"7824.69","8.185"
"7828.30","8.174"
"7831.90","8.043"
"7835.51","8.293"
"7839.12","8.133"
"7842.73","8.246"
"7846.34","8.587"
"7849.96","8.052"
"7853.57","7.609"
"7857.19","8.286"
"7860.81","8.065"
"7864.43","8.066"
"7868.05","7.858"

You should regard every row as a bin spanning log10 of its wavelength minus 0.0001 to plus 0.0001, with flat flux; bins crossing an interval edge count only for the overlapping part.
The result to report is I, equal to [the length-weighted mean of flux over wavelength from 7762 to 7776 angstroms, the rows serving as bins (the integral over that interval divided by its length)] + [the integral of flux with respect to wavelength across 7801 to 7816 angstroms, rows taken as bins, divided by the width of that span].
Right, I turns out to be 16.6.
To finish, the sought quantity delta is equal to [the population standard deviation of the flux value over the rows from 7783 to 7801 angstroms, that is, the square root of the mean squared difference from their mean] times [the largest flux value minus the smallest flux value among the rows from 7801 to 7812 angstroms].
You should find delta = 0.07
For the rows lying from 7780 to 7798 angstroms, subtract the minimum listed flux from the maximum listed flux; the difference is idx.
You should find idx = 0.42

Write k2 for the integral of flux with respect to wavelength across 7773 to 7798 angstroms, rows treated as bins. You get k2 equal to 205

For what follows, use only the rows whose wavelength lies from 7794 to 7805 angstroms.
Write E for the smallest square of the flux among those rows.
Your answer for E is 63.5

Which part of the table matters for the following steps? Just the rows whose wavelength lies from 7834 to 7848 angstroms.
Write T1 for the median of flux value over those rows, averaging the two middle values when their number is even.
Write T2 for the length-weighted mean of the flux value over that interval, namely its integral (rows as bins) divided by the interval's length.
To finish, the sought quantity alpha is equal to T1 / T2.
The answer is 0.99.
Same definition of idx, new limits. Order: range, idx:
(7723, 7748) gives 0.48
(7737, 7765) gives 0.95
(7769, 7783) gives 0.48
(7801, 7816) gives 0.57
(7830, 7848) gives 0.54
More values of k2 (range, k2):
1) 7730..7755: 204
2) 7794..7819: 203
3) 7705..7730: 207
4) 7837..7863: 212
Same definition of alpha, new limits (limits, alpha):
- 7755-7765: 1.00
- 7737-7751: 1.01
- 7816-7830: 1.01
